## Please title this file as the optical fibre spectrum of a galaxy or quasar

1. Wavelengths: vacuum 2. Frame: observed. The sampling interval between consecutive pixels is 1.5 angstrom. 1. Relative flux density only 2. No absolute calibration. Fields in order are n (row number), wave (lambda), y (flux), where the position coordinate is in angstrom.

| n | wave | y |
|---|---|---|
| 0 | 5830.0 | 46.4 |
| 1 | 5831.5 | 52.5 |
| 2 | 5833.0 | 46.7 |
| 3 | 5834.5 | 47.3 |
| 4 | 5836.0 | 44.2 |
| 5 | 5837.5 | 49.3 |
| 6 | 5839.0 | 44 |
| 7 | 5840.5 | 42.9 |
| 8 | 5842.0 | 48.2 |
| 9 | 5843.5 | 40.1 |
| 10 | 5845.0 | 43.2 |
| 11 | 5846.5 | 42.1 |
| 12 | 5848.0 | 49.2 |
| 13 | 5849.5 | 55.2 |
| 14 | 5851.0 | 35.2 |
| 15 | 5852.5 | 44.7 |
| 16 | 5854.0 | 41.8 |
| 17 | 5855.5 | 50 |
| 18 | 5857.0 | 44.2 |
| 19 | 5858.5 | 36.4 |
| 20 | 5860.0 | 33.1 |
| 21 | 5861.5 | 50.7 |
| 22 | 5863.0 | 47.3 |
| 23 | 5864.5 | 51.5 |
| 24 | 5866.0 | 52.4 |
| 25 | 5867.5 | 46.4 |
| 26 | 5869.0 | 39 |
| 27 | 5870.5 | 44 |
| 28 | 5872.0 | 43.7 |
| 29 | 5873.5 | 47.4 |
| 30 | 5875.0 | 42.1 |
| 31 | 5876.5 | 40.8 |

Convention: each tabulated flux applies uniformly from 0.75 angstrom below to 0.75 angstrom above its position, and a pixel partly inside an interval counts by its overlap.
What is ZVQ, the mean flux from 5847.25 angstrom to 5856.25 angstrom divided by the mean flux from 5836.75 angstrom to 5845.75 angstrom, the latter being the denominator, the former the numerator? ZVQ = 1.03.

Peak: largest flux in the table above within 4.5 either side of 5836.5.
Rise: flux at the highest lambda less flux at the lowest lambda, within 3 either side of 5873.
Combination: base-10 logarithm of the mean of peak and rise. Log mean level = 1.37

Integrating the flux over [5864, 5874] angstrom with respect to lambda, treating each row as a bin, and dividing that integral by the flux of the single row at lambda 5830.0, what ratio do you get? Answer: 10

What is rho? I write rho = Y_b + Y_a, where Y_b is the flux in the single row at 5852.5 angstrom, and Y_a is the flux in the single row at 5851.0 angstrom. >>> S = 80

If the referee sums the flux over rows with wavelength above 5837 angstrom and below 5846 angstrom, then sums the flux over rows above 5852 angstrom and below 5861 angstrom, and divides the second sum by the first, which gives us 0.93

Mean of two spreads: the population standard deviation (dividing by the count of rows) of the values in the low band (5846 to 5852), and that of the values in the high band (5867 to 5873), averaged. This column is 5.1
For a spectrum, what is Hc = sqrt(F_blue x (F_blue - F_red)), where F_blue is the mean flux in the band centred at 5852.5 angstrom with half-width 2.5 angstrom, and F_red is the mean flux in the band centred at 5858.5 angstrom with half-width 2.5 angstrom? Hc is 10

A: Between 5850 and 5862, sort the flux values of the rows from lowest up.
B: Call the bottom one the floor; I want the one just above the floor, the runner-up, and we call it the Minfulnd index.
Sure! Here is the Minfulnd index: 35.2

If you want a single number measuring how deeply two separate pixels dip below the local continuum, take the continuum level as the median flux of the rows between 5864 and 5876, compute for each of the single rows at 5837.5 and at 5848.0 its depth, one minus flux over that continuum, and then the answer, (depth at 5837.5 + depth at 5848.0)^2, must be 0.032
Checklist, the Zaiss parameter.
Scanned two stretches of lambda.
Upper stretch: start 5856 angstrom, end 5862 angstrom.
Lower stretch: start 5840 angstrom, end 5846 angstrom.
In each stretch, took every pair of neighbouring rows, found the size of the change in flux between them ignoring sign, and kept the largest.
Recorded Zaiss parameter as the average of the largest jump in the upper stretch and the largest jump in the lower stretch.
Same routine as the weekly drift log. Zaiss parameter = 13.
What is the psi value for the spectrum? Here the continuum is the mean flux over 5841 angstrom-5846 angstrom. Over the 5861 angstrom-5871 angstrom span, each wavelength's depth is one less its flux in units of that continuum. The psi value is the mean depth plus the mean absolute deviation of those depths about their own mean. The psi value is 0.00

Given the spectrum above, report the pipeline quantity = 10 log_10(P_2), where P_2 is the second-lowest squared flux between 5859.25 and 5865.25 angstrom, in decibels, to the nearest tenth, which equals 33.5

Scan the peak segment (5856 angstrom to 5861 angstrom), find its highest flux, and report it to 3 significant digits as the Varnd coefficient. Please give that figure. 44.2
